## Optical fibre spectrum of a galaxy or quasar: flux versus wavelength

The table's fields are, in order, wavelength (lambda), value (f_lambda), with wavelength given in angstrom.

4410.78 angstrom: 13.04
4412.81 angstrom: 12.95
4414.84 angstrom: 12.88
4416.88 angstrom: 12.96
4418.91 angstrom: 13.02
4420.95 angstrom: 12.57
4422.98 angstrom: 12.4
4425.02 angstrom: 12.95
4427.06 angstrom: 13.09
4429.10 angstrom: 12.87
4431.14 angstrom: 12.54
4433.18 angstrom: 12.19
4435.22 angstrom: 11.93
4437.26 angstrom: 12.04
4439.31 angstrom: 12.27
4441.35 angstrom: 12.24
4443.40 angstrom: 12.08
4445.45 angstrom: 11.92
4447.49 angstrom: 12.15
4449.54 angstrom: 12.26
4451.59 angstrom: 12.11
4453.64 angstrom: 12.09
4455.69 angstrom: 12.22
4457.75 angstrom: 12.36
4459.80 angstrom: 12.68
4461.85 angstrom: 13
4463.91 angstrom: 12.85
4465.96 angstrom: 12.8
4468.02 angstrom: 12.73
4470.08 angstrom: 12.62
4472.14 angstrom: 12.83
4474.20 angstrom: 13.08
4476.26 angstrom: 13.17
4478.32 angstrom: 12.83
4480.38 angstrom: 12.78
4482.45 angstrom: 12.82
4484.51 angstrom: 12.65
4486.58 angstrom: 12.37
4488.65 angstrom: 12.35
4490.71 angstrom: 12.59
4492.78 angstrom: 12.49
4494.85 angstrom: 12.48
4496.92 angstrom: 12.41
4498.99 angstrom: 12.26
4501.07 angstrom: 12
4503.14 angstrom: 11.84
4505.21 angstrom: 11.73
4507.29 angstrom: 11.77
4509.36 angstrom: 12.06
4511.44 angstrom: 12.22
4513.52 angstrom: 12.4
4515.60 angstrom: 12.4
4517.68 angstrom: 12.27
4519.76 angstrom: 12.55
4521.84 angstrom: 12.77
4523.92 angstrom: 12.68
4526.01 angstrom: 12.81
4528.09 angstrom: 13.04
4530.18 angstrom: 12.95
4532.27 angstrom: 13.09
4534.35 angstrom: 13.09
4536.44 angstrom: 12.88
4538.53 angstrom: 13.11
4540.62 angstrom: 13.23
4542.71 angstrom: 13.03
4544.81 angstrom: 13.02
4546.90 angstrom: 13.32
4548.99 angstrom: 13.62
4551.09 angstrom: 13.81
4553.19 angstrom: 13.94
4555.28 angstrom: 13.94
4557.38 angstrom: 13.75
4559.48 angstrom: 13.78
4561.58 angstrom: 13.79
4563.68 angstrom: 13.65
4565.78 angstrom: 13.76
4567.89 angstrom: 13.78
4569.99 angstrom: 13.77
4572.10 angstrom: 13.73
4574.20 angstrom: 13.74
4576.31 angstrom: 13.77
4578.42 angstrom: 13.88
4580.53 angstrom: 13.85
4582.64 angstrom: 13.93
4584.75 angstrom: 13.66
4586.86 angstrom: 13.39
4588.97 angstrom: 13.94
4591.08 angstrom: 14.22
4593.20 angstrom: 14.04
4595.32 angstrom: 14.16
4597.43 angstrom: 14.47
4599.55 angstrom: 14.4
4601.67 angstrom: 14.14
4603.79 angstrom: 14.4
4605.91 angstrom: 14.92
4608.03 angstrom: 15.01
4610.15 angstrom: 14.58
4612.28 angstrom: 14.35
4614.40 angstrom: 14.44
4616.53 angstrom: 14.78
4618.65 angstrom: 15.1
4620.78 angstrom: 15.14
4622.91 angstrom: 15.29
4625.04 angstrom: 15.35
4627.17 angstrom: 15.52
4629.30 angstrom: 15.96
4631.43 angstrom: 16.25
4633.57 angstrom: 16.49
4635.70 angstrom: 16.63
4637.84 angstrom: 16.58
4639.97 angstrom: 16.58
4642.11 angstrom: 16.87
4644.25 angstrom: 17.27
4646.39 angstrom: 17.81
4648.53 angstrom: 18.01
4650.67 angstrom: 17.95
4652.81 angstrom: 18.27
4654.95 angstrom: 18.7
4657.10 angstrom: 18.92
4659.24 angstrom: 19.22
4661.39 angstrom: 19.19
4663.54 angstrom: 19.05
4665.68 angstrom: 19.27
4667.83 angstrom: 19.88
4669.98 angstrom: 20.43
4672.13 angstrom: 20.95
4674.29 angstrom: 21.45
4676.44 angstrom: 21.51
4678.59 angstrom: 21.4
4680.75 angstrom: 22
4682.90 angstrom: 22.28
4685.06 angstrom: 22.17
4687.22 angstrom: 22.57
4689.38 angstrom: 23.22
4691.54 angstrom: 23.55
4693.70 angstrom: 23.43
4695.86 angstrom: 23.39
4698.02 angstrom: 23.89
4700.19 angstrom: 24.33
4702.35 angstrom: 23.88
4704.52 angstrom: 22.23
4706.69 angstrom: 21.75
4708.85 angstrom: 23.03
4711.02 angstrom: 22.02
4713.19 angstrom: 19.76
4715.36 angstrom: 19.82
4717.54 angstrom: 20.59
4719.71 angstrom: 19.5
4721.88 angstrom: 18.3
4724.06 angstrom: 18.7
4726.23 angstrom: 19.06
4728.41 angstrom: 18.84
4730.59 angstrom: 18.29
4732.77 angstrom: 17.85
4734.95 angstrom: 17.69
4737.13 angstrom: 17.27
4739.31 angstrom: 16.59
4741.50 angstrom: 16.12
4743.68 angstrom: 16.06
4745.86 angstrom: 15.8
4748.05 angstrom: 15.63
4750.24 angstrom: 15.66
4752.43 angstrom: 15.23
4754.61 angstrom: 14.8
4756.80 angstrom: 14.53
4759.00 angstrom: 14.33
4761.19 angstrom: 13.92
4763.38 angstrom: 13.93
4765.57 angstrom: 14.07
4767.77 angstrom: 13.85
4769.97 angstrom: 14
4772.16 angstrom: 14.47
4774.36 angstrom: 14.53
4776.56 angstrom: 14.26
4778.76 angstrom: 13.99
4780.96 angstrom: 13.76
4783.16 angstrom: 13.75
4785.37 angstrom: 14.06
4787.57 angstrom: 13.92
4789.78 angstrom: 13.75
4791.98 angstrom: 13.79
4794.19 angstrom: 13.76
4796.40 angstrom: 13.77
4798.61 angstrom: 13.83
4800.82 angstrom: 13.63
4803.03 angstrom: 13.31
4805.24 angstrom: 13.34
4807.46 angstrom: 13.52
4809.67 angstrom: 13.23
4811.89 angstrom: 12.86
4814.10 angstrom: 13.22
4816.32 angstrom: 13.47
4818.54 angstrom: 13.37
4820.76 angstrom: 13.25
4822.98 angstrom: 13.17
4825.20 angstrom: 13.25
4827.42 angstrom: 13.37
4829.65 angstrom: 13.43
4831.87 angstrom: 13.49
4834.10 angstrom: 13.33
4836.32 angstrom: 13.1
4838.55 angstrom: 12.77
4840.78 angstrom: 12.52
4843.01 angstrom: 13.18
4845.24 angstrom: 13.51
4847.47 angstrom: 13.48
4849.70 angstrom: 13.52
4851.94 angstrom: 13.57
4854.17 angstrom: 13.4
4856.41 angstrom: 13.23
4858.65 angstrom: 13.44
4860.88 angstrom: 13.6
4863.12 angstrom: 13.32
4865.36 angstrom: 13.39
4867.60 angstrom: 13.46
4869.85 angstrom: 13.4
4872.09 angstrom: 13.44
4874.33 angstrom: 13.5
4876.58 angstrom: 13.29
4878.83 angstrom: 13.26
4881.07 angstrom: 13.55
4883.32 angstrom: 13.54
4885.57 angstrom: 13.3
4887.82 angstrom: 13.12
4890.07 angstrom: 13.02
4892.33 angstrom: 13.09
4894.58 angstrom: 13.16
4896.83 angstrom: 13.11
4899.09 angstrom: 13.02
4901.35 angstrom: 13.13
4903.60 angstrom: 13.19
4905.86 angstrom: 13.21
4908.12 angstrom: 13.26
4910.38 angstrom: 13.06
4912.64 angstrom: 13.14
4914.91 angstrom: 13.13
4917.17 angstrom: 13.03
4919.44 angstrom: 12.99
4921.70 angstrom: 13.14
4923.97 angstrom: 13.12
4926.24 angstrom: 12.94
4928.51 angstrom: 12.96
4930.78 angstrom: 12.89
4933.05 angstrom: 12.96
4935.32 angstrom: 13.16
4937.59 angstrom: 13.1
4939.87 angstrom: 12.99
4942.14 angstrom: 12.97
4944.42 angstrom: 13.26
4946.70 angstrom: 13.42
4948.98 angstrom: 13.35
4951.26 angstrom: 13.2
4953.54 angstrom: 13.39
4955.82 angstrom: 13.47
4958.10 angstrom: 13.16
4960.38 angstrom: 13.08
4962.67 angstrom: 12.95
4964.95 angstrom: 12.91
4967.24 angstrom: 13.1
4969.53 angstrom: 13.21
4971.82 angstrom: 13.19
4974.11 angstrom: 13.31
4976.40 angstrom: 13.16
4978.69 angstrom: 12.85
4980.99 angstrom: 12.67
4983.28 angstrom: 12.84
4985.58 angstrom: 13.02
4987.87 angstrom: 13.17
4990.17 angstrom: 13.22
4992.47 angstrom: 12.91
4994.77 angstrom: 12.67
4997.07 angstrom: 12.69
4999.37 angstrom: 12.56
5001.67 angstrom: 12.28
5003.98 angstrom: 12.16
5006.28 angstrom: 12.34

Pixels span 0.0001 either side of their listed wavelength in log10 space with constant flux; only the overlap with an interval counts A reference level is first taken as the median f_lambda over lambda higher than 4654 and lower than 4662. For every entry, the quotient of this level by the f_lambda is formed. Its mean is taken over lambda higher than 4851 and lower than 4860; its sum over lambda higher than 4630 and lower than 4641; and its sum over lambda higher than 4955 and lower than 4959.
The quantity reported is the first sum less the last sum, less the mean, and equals 1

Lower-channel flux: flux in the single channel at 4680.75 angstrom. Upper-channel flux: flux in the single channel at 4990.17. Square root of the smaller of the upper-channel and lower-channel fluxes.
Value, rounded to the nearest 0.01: 3.64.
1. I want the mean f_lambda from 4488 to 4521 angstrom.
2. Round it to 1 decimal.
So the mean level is 12.2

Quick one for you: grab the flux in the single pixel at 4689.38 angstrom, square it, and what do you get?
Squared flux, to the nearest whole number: 539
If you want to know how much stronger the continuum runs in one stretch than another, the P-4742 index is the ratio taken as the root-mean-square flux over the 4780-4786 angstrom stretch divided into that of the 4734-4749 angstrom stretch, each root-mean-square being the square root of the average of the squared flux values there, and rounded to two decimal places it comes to 1.19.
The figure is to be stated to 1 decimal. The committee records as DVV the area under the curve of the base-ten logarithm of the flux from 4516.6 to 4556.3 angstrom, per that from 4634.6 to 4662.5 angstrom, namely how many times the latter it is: 1.3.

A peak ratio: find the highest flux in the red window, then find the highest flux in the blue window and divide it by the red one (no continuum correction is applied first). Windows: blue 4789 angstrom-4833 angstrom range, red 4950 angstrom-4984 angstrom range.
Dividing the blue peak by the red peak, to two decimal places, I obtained 1.03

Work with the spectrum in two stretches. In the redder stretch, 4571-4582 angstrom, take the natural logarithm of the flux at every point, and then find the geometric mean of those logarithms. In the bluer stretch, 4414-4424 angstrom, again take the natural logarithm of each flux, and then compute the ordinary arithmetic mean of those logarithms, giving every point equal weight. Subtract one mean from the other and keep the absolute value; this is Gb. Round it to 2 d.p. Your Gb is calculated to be 0.08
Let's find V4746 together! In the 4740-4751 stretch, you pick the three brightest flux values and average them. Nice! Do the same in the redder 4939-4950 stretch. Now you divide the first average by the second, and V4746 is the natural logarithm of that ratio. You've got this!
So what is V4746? 0.18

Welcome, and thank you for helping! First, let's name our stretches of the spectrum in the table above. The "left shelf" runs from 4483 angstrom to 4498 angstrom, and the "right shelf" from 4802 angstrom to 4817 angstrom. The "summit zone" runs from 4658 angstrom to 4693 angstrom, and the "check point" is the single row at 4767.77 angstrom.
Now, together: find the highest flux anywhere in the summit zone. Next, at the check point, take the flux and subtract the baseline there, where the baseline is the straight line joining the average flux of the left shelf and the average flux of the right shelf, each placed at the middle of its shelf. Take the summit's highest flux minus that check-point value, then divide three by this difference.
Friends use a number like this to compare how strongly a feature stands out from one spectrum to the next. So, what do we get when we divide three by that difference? 0.13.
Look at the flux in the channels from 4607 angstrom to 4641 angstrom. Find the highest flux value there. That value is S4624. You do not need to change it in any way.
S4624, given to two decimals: 16.63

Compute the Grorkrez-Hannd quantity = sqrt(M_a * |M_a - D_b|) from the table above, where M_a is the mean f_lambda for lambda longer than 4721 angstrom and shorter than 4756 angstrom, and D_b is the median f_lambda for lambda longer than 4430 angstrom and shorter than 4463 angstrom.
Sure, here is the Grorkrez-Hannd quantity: 9.0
